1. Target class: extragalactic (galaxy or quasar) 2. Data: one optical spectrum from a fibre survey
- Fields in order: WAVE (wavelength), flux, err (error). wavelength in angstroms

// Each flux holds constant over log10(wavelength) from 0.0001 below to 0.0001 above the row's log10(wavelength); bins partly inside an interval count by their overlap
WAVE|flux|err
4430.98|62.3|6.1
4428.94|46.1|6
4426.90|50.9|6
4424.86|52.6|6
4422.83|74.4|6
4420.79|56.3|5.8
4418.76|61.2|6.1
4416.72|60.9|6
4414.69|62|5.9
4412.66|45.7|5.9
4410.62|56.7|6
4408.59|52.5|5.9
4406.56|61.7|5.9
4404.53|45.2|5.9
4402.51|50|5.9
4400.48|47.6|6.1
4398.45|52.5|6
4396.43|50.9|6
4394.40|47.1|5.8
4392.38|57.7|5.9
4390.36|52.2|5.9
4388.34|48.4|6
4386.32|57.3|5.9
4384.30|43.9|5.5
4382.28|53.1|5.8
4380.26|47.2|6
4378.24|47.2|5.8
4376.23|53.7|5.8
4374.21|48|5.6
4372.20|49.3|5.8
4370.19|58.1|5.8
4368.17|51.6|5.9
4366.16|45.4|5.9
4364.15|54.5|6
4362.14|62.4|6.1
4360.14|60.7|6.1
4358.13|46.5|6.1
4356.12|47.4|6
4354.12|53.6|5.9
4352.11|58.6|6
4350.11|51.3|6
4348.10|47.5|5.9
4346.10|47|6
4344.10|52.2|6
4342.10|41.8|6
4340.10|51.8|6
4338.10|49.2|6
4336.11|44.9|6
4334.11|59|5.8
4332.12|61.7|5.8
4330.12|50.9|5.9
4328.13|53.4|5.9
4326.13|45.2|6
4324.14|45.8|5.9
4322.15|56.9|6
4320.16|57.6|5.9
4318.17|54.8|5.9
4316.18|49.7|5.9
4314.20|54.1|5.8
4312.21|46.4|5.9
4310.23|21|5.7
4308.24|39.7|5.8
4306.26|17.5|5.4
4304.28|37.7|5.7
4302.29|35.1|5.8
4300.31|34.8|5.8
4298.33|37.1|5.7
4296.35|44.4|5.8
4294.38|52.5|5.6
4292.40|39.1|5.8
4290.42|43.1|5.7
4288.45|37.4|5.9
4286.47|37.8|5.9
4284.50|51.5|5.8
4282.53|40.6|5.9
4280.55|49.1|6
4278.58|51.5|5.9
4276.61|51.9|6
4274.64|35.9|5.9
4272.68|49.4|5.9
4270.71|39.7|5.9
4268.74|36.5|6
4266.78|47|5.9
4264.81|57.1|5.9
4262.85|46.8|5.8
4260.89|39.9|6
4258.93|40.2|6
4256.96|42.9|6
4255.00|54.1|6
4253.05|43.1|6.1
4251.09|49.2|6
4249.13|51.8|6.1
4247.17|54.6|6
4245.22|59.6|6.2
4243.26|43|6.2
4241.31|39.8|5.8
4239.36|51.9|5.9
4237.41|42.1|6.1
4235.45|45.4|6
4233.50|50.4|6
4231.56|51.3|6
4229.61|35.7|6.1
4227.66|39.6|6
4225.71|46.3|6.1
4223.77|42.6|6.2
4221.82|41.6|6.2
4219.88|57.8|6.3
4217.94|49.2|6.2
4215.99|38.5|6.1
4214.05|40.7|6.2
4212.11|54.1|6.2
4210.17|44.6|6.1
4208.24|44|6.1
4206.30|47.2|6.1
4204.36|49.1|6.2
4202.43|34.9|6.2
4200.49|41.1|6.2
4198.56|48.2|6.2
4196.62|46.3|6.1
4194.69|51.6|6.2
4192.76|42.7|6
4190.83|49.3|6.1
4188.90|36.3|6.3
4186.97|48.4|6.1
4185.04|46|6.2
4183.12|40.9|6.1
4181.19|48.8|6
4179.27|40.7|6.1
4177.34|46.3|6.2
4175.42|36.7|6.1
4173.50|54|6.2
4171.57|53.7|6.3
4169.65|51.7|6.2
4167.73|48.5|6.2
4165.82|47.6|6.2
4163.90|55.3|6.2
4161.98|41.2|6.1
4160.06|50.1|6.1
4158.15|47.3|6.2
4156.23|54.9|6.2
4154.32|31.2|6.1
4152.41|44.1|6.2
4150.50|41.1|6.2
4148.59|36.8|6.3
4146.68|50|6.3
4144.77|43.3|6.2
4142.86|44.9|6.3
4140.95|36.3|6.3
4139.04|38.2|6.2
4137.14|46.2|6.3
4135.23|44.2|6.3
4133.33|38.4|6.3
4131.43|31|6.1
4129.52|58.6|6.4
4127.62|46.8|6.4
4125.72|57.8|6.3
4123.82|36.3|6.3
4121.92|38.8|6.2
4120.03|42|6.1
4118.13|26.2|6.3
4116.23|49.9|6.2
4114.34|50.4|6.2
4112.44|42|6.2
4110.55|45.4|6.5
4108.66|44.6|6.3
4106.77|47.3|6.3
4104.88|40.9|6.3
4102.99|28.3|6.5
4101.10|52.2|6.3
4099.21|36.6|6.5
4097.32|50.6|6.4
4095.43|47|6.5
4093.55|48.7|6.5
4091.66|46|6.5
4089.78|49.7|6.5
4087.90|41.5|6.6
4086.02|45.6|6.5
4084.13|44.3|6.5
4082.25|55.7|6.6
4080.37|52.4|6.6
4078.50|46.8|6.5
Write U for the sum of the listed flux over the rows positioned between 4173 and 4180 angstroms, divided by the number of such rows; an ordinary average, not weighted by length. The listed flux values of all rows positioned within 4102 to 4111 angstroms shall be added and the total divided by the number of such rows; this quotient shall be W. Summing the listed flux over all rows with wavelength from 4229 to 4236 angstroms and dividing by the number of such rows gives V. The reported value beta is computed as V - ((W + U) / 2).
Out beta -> 2.8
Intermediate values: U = 44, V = 45.7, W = 41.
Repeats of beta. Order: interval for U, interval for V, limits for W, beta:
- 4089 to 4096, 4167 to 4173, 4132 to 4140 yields 6.5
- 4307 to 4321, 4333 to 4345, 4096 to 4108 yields 5.4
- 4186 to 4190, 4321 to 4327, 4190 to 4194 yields 5.1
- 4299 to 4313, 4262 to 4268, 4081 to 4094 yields 10.0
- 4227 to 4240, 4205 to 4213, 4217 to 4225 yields 1.0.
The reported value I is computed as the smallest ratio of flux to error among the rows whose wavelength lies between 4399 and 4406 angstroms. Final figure 7.7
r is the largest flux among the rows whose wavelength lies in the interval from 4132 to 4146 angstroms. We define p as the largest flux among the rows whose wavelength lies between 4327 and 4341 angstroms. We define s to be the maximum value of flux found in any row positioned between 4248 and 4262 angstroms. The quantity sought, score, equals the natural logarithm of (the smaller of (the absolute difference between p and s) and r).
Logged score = 2.0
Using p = 61.7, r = 46.2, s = 54.1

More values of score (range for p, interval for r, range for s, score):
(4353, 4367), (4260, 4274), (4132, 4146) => 2.8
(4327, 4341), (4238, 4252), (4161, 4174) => 1.9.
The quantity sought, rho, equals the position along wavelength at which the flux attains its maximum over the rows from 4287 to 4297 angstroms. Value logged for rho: 4294.38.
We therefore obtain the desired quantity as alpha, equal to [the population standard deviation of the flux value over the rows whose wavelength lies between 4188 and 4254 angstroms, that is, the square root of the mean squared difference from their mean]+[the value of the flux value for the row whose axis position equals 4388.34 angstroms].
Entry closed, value 54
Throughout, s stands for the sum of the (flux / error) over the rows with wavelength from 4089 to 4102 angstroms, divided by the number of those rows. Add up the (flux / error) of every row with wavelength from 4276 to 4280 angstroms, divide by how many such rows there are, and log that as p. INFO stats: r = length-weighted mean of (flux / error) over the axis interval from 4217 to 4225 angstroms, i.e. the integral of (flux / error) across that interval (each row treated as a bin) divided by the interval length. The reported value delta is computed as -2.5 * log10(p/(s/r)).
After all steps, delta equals -2.40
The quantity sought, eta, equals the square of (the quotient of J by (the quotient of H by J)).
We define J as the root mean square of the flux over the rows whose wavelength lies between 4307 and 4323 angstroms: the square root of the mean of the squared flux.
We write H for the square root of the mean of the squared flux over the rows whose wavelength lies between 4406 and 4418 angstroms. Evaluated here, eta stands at 1766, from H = 56.9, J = 48.9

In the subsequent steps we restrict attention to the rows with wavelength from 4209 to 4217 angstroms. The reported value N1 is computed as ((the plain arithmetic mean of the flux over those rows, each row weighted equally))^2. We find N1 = 1978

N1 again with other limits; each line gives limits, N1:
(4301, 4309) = 1056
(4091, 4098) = 2311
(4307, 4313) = 1274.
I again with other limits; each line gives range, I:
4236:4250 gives 6.9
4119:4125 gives 5.8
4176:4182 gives 6.7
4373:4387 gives 7.9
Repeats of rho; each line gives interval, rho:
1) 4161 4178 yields 4163.90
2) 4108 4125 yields 4114.34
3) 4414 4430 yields 4422.83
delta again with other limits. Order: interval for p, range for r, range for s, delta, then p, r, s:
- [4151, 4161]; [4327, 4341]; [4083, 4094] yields -2.43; 7.4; 9.0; 7.1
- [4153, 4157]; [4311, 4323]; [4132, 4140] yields -2.43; 7.0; 8.9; 6.7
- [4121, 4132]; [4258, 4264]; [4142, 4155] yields -2.22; 7.1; 7.2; 6.7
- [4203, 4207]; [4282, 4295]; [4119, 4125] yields -2.41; 7.8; 7.4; 6.3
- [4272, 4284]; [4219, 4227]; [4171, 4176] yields -2.20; 7.8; 7.5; 7.7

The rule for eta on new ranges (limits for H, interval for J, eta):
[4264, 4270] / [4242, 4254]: 2884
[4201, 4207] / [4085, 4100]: 2277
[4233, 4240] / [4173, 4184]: 1799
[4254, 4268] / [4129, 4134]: 1714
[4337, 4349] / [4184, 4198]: 1920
